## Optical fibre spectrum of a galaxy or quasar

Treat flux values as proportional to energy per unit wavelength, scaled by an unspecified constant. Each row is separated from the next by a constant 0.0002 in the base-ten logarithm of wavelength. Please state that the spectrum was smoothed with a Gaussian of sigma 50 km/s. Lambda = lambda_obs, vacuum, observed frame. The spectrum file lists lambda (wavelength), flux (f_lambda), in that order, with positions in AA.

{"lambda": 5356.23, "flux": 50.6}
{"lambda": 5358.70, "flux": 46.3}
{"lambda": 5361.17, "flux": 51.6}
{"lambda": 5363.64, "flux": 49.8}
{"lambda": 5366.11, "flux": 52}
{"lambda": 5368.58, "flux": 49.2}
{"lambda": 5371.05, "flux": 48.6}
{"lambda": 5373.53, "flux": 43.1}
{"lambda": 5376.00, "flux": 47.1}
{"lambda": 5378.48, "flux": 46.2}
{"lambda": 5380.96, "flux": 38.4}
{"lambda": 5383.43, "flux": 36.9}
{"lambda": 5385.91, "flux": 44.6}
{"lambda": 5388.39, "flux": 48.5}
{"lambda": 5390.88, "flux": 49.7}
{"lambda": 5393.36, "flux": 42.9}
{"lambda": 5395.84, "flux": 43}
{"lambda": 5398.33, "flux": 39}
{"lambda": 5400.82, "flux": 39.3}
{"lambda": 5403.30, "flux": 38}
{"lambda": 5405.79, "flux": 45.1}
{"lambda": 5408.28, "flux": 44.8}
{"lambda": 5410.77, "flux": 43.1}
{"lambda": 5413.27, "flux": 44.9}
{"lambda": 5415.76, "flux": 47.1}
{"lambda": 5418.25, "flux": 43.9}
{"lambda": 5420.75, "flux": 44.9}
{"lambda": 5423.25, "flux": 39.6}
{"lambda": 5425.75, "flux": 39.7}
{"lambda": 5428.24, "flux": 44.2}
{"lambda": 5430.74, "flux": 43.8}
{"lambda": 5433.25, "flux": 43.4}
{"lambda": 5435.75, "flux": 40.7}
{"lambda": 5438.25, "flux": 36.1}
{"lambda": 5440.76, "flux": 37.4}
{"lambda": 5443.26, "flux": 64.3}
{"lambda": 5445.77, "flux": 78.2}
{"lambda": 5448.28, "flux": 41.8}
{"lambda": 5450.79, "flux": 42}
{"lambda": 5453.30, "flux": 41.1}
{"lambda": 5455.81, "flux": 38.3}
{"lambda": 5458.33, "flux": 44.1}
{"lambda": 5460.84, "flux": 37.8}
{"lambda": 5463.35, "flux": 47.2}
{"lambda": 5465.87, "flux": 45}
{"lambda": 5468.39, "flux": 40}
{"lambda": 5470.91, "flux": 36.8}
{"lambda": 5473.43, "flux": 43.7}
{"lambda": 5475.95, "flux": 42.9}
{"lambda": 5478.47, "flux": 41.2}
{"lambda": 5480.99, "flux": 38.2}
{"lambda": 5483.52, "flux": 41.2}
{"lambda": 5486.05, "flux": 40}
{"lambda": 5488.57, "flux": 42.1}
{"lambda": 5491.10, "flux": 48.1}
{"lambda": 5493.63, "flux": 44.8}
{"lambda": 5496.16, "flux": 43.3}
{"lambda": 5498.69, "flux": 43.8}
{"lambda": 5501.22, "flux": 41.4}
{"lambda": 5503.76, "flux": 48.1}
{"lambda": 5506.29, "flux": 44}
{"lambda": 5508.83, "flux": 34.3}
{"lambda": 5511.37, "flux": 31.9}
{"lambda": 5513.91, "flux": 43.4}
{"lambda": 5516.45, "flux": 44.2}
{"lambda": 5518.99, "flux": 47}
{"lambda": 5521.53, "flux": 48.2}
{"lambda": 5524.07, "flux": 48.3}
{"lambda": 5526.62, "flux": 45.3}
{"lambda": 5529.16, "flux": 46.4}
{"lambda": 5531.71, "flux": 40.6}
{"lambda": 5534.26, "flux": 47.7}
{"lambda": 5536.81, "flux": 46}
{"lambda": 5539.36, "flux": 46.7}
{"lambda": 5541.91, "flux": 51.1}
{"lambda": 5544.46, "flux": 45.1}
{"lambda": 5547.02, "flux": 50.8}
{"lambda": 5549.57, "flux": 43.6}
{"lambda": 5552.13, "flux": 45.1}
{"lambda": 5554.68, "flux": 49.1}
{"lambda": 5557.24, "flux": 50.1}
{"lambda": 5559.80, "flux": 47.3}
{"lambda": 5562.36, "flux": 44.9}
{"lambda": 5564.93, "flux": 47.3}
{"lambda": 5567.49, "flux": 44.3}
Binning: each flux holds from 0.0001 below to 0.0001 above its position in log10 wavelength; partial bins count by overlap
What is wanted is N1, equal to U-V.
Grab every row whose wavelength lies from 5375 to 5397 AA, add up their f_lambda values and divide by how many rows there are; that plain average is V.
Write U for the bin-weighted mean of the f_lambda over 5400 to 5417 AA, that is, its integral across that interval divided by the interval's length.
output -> -0.9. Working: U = 43.3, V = 44.1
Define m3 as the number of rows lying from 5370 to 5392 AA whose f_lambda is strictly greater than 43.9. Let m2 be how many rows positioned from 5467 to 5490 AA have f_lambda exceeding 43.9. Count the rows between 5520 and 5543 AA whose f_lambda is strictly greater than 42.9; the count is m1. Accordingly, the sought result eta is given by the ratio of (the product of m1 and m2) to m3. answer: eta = 0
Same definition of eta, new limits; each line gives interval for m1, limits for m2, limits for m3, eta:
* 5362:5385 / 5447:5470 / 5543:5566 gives 3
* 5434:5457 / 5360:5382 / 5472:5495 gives 7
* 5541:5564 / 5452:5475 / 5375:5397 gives 5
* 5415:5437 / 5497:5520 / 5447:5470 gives 8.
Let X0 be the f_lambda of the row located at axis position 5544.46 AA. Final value 45.1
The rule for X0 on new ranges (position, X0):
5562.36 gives 44.9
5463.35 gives 47.2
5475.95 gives 42.9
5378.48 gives 46.2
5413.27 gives 44.9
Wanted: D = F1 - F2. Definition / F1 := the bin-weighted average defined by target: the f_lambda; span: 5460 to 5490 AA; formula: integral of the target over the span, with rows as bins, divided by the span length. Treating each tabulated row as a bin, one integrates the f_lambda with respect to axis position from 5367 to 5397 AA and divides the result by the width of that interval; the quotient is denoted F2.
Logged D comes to -3.5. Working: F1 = 41.4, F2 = 44.9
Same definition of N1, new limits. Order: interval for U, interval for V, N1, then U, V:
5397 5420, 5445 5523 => -0.5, 42.8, 43.4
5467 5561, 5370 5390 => -0.1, 44.1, 44.2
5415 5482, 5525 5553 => -2.4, 43.8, 46.2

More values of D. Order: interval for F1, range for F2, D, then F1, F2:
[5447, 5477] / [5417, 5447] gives -4.6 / 41.7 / 46.3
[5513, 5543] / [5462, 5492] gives 4.1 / 46.3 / 42.1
